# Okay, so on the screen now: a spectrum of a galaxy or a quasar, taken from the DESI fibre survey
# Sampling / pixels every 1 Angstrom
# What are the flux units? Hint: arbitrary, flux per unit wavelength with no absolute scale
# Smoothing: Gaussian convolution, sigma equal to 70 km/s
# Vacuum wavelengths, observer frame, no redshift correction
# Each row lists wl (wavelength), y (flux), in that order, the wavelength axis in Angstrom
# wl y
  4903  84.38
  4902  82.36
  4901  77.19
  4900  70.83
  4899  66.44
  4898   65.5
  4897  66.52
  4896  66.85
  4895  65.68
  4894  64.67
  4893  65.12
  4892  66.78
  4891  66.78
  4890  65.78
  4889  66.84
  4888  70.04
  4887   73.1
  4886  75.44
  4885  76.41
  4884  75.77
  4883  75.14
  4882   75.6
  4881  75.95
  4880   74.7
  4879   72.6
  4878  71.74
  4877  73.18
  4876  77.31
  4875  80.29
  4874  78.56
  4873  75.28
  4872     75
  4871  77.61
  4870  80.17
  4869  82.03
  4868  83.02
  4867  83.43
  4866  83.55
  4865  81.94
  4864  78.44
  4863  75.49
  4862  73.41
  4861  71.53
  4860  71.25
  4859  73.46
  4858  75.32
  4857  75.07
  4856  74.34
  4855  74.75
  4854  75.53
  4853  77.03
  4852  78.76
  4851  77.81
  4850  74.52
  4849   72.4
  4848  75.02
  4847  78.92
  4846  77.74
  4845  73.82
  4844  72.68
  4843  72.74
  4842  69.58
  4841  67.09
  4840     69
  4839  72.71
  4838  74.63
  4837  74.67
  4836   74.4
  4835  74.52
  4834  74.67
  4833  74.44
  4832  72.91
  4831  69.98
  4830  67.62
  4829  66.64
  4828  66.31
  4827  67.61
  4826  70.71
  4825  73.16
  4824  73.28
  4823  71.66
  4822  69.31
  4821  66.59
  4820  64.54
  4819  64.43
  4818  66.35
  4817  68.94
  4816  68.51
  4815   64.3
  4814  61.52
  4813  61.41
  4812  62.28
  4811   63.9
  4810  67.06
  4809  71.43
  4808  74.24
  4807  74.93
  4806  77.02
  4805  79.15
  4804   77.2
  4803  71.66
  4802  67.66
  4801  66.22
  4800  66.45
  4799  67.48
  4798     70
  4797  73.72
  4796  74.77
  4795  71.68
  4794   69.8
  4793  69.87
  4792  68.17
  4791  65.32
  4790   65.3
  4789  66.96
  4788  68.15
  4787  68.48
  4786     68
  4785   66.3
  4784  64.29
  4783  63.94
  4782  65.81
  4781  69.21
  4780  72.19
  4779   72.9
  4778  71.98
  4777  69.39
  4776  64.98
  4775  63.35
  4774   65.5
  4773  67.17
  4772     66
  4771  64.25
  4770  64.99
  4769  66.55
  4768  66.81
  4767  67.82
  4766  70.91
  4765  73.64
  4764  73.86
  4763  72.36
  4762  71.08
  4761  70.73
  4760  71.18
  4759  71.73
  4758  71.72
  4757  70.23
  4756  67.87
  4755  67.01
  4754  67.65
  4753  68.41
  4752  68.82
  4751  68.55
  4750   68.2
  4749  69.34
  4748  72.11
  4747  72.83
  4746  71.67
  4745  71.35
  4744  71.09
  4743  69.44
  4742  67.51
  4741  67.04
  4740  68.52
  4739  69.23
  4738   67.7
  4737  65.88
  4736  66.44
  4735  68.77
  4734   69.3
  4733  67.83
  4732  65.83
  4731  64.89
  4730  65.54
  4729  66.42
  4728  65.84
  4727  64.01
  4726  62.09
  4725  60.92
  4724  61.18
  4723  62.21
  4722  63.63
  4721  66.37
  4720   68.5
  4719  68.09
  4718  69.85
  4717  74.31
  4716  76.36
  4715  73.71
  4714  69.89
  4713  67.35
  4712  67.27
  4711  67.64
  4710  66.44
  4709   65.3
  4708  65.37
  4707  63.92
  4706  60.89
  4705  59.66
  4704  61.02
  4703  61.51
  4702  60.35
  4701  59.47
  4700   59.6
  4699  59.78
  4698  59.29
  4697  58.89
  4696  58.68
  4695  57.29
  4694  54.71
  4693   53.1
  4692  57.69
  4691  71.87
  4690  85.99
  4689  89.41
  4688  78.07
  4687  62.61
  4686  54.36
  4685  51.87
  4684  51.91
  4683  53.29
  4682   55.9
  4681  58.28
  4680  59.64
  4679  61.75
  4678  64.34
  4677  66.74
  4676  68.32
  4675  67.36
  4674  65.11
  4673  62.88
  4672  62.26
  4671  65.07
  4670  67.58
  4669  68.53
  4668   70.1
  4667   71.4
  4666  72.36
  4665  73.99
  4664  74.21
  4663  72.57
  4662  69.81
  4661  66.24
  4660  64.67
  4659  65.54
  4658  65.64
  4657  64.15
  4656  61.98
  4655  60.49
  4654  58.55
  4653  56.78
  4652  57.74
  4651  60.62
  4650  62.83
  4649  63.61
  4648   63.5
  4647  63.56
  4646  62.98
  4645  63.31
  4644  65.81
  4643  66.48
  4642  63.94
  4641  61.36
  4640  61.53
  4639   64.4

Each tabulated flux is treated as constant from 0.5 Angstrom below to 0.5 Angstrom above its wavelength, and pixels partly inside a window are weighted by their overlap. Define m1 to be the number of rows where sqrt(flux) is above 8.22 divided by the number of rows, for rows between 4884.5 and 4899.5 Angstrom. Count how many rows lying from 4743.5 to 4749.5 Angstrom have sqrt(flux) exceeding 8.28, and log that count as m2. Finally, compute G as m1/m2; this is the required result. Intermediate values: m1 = 0.27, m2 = 6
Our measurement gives 0.04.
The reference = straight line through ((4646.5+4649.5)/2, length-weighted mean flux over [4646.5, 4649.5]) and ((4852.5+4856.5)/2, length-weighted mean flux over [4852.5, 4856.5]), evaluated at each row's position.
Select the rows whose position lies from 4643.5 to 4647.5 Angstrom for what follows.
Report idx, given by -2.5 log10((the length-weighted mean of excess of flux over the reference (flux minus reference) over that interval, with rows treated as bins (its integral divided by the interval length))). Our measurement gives 0.7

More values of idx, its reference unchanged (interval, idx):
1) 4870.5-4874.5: 1.9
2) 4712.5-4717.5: -1.7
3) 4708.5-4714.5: 2.4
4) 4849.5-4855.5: -0.1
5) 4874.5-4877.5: 1.4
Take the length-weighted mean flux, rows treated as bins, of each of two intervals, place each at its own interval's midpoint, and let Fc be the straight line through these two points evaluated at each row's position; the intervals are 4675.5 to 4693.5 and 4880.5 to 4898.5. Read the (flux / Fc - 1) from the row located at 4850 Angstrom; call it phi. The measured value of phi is 0.09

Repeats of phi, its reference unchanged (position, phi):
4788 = 0.02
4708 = 0.02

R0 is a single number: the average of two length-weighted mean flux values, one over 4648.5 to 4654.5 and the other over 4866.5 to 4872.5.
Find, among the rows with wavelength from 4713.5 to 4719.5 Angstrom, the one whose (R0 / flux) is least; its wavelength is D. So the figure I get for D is 4716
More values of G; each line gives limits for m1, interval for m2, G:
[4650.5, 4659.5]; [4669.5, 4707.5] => 0.00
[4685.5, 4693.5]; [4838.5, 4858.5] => 0.03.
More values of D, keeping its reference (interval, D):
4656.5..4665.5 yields 4664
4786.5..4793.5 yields 4793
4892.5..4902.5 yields 4902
